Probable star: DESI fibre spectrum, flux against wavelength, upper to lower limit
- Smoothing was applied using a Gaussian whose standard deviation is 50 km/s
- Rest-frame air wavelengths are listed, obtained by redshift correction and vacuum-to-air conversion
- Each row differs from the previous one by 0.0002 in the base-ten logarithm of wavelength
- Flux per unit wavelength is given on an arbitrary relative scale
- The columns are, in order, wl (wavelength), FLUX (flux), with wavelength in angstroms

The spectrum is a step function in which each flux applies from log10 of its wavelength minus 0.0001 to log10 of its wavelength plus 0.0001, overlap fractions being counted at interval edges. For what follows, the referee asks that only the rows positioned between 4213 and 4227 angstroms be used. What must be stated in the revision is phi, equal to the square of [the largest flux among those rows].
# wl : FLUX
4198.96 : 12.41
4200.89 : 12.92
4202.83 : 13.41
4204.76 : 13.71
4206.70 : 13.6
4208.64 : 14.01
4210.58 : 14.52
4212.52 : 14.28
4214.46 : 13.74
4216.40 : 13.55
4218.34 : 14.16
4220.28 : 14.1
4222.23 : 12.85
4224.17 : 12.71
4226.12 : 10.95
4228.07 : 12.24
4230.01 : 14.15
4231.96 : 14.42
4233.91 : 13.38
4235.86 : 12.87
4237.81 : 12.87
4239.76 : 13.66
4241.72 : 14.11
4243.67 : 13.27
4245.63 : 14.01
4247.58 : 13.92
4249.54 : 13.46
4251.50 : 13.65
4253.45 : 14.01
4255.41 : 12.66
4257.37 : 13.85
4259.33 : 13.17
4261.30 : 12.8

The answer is 201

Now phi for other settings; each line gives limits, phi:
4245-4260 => 196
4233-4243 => 199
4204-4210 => 196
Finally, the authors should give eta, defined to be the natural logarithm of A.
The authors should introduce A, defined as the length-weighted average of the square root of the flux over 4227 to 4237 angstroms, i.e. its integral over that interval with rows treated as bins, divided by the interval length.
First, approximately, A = 3.66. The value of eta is 1.297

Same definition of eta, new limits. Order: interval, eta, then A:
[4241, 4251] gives 1.310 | 3.71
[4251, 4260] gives 1.301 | 3.67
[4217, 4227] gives 1.281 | 3.60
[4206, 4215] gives 1.321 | 3.75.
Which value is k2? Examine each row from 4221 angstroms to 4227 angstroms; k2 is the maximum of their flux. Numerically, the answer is 12.85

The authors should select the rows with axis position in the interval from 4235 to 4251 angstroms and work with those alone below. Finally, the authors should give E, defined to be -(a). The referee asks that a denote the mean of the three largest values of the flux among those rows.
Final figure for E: -14.01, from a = 14.0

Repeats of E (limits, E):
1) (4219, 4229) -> -13.22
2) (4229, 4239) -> -13.98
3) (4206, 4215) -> -14.27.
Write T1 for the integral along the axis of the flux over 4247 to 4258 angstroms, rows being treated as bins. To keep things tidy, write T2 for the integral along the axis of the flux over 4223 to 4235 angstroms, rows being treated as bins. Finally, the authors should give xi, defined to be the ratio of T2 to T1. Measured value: 1.04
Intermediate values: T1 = 149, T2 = 156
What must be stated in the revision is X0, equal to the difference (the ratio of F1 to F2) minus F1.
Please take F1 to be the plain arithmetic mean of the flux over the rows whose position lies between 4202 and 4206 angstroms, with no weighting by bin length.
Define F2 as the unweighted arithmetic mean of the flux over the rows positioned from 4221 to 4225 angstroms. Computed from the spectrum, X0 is -12.50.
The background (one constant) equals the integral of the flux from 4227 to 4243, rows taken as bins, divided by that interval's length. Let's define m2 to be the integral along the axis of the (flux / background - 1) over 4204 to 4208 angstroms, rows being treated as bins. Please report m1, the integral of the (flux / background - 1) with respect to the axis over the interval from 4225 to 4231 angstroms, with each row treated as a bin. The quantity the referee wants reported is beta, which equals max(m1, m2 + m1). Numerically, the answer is -0.4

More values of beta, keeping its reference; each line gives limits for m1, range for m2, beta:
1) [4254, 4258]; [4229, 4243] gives 0.1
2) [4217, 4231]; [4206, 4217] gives 0.0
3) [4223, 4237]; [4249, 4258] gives -0.5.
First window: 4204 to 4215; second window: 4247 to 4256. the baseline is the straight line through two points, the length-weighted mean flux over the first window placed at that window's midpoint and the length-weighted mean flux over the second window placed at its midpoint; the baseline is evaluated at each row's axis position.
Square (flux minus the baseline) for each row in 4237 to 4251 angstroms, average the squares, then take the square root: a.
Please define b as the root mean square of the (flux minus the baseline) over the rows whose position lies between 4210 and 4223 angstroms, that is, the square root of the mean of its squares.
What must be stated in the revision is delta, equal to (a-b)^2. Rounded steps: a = 0.43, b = 0.49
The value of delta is 0.0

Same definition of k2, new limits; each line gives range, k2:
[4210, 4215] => 14.52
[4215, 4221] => 14.16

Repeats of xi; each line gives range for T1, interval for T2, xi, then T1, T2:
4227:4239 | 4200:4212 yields 1.03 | 160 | 165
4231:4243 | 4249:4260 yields 0.91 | 163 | 148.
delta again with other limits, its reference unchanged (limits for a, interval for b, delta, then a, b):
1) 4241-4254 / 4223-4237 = 1.1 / 0.34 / 1.38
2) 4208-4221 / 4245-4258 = 0.0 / 0.32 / 0.44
